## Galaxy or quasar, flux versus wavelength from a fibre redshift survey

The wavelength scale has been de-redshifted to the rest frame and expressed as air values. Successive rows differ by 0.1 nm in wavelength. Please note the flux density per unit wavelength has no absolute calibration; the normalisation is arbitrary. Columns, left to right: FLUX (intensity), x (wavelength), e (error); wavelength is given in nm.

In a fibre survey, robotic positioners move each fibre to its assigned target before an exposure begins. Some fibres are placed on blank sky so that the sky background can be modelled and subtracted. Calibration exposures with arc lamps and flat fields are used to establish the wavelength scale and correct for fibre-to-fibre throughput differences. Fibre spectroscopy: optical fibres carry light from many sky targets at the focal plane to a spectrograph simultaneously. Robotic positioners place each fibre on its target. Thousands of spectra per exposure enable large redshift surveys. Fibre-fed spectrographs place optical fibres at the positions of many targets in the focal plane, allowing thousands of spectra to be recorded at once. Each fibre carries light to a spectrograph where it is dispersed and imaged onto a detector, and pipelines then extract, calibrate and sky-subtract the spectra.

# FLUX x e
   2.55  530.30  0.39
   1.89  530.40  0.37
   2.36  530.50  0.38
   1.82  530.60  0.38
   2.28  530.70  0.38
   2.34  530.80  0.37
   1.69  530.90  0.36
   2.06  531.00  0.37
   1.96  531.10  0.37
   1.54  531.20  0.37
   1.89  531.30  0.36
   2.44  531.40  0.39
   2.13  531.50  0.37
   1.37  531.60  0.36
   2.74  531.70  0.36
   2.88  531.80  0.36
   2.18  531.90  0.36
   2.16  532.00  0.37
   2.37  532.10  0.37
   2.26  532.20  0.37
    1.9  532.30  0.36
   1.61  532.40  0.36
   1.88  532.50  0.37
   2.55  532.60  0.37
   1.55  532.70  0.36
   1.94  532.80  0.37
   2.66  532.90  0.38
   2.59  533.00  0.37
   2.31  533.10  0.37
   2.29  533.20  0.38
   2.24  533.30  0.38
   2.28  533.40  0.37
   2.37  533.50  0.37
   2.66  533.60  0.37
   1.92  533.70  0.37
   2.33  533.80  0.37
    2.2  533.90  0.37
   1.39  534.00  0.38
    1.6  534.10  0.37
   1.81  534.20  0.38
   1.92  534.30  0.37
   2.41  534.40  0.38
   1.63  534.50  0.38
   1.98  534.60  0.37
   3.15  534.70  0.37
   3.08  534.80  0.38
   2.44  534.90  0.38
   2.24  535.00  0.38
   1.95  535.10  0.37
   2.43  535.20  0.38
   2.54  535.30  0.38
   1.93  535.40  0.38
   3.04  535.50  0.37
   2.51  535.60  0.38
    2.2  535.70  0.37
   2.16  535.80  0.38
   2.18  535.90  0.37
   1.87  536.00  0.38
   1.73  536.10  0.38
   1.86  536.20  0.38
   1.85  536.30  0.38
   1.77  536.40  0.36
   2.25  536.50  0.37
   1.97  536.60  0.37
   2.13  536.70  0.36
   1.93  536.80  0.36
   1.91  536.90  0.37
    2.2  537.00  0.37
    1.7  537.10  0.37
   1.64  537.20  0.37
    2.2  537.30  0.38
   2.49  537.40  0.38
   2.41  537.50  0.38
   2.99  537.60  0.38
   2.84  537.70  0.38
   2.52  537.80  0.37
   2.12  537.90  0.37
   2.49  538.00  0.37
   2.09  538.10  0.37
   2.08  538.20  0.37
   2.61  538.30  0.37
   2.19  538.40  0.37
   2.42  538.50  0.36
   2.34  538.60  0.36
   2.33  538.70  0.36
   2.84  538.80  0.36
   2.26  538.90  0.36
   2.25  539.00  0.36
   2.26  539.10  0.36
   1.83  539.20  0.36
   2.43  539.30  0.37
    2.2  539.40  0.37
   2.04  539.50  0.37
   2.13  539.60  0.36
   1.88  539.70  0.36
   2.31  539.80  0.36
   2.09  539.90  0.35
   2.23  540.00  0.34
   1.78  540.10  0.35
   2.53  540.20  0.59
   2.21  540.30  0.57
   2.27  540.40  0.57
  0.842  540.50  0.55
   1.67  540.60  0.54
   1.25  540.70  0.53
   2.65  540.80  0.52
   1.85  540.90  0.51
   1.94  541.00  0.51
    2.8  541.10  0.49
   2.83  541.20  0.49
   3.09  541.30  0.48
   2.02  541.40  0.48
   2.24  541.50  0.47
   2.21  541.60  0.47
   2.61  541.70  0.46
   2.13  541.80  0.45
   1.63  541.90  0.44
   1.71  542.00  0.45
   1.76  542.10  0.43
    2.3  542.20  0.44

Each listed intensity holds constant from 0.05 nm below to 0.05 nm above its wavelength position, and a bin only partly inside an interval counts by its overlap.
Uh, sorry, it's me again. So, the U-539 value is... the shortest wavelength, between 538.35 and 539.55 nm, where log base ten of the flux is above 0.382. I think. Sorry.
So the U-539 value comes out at 538.50 nm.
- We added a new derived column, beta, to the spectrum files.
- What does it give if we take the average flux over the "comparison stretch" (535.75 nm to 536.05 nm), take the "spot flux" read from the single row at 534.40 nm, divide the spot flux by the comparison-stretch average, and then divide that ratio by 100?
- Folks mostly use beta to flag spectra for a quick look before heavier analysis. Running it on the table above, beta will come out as 0.012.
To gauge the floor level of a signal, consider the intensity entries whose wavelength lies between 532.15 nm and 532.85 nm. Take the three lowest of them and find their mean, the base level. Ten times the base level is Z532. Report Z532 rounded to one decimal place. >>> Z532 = 16.8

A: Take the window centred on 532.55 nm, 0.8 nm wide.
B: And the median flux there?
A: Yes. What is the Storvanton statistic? 1.92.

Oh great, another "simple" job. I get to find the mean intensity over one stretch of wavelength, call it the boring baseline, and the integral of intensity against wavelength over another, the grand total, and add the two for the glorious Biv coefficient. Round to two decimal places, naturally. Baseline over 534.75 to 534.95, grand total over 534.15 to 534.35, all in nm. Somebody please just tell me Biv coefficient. 3.13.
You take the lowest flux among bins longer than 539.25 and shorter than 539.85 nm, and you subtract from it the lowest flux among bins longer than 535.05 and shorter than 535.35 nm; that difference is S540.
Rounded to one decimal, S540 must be -0.1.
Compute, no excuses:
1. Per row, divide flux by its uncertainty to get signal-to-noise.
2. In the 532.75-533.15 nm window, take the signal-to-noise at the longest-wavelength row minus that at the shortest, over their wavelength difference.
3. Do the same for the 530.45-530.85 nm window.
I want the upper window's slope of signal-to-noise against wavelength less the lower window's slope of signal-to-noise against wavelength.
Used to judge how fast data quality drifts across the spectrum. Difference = 3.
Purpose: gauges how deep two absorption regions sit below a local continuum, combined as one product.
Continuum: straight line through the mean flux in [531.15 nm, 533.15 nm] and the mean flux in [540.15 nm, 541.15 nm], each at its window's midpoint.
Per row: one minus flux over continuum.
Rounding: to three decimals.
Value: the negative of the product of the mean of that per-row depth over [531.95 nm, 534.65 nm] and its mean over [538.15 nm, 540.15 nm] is 0.001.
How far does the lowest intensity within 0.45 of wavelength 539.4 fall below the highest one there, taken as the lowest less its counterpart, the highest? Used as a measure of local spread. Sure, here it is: -0.60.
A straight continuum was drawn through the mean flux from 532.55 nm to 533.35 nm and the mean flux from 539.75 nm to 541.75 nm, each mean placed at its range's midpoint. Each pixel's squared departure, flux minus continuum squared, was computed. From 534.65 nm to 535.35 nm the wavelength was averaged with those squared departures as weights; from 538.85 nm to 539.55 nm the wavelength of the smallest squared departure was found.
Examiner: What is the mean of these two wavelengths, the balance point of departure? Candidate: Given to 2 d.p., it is 537.10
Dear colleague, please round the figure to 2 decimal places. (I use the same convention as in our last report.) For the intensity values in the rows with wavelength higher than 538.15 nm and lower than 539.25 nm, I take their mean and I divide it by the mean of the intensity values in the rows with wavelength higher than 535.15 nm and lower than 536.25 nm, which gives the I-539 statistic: 1.04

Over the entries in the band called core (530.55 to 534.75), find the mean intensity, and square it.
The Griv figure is 4.5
